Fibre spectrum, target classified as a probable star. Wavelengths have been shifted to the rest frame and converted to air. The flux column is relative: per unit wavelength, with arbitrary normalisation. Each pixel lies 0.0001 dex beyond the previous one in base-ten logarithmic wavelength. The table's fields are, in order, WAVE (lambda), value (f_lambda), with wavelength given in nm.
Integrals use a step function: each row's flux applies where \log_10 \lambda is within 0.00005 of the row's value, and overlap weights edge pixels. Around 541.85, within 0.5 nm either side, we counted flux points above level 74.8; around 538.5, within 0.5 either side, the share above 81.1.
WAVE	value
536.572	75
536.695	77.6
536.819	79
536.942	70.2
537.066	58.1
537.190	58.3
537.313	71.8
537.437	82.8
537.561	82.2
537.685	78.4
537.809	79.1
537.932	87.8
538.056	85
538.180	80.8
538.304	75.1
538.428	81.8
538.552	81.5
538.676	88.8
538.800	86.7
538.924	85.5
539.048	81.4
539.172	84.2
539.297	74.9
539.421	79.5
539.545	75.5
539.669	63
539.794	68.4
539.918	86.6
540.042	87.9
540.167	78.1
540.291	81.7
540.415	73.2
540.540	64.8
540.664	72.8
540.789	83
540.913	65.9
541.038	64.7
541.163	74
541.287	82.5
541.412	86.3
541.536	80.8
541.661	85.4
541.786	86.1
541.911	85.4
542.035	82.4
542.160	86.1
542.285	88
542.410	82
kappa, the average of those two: 4.4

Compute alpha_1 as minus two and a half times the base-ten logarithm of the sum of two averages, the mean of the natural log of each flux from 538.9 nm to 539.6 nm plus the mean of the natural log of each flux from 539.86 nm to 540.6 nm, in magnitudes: -2.35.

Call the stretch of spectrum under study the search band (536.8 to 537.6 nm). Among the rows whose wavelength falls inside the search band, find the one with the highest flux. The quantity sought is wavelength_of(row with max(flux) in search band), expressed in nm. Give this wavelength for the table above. 537.437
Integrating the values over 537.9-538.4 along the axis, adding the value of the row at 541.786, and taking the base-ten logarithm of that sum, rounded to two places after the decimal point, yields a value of 2.10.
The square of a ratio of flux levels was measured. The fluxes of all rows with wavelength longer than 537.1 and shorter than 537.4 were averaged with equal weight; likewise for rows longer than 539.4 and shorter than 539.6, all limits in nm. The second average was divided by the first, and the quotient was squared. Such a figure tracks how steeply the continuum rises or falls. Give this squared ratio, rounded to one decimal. 1.4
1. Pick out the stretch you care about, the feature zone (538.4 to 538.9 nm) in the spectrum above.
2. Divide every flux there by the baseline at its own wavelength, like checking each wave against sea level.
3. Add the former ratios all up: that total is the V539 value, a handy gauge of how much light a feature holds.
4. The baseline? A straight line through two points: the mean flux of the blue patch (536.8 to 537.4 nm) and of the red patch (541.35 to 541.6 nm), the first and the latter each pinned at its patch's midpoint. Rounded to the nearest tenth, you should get 4.6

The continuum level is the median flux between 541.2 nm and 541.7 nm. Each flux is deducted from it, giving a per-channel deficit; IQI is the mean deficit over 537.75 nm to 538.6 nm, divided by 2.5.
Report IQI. 0.9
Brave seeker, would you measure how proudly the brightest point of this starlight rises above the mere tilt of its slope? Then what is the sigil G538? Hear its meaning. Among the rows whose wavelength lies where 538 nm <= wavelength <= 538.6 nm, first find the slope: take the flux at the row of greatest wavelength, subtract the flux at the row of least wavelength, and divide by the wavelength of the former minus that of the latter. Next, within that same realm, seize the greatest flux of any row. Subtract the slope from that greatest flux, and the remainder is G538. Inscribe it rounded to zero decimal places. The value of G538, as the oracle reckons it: 92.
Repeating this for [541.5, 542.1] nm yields 83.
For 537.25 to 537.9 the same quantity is 68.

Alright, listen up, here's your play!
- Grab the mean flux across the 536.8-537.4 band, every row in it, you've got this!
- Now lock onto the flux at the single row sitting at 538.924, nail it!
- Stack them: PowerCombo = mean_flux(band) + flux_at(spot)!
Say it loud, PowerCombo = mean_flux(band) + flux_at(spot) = 153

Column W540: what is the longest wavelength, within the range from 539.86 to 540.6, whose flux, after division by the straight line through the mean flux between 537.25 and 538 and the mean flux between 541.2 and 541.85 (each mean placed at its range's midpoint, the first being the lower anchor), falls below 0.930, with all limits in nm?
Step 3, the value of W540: 540.540 nm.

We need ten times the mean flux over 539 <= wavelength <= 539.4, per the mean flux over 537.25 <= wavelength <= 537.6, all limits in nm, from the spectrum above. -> 10.2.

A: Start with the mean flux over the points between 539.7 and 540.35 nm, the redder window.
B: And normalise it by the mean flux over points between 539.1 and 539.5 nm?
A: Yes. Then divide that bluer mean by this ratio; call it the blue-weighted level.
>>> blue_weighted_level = 79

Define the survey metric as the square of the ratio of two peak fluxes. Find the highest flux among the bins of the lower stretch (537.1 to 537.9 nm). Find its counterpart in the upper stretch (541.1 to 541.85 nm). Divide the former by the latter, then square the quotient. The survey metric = 0.92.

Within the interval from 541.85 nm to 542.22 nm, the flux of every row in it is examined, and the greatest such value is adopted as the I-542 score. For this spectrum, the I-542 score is 86.1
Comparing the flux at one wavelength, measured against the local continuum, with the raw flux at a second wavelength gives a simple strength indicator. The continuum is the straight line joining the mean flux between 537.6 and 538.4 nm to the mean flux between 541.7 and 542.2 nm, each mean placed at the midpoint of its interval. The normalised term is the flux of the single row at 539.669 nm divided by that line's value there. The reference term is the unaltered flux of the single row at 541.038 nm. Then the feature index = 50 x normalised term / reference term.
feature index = 0.59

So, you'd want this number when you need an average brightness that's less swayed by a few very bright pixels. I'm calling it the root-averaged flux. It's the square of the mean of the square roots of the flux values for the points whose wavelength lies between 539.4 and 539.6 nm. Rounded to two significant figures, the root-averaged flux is 77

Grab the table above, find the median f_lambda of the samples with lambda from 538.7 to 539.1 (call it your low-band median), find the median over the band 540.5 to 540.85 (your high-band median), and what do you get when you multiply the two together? 6224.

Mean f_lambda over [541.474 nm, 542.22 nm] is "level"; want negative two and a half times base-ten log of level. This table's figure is -4.82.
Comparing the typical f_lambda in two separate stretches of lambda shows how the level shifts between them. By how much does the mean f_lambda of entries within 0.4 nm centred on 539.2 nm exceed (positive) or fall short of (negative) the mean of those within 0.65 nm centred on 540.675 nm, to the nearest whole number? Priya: 8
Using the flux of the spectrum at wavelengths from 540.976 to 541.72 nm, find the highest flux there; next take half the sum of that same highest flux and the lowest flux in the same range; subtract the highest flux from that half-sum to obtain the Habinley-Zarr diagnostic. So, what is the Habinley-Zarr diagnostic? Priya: -10.8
